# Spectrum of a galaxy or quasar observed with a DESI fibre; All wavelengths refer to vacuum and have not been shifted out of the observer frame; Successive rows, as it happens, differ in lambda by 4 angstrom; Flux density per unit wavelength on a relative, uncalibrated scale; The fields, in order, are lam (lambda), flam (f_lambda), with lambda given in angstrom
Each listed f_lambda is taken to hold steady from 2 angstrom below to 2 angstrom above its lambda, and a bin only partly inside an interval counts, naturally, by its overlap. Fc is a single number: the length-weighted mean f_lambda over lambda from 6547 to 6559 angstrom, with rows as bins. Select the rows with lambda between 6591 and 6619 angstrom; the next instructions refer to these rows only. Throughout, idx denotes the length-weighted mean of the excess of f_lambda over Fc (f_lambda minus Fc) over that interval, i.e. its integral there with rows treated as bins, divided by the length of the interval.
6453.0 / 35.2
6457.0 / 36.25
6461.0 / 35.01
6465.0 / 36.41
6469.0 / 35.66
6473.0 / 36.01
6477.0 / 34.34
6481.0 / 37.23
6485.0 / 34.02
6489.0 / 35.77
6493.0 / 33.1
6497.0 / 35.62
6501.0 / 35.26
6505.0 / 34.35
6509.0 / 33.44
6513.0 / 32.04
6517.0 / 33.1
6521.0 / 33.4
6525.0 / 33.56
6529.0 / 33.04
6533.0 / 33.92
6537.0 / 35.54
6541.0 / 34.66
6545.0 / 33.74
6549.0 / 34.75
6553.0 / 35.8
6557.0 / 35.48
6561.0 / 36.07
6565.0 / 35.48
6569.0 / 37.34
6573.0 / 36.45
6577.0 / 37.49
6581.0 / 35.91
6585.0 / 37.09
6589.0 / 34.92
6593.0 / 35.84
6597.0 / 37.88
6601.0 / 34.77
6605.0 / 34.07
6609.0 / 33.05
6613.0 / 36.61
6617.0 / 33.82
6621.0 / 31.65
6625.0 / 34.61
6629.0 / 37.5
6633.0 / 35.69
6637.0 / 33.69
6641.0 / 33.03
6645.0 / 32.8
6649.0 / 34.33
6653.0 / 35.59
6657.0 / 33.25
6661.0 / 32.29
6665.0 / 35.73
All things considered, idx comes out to -0.19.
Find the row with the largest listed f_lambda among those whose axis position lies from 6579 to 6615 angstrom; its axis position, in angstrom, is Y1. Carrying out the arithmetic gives 6597.0 angstrom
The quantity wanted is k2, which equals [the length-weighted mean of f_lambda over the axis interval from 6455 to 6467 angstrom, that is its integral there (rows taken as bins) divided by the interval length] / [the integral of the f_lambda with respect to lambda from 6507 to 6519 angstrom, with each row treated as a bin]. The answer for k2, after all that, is 0.0910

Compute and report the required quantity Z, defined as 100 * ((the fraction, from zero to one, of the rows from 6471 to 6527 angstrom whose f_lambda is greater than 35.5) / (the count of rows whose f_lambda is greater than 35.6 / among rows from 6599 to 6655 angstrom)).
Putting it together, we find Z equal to 10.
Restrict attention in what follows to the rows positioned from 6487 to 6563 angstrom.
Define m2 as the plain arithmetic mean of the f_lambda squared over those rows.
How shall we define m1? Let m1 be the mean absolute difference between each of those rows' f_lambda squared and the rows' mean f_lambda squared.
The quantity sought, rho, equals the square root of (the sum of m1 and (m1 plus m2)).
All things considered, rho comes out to 36.4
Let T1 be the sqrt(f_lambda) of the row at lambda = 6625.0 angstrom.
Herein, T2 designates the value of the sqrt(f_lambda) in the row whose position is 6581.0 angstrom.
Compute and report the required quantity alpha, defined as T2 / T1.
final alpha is 1.02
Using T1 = 5.88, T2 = 5.99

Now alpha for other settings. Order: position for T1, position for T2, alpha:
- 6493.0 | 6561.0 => 1.04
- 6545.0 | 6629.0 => 1.05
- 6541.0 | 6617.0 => 0.99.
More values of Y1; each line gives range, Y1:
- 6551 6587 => 6577.0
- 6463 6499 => 6481.0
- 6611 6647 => 6629.0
